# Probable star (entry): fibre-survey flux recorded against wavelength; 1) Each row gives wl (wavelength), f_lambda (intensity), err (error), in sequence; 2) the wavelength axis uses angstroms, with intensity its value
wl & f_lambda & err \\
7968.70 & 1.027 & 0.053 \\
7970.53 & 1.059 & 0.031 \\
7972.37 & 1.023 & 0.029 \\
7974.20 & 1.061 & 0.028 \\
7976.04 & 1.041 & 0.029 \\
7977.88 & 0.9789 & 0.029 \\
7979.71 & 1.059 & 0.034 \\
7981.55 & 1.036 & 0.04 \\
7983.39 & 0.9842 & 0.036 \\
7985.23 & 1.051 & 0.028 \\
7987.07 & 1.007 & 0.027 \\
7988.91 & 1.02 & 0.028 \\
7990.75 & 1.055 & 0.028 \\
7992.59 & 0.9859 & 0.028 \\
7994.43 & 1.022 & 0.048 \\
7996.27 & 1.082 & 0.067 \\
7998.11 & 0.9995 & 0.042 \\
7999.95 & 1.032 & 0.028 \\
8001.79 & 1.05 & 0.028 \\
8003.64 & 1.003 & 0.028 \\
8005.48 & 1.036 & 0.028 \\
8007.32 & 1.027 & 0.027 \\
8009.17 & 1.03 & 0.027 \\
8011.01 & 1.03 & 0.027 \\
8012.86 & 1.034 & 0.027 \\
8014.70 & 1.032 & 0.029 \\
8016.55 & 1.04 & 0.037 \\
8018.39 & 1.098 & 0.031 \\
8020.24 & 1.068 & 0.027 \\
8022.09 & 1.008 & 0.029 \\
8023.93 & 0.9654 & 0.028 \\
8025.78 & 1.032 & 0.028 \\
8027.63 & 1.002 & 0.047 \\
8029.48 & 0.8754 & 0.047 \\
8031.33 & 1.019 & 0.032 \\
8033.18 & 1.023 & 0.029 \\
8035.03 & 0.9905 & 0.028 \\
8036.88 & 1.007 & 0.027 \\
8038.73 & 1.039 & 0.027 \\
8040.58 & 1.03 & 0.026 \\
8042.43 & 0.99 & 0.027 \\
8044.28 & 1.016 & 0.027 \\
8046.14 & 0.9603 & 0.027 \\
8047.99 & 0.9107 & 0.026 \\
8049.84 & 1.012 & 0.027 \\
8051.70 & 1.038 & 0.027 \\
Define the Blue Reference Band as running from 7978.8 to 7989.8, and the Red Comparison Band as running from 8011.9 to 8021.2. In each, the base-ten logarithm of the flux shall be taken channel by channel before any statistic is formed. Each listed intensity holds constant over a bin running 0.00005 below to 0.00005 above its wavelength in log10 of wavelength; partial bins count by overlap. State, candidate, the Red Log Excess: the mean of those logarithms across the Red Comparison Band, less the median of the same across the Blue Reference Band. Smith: 0.011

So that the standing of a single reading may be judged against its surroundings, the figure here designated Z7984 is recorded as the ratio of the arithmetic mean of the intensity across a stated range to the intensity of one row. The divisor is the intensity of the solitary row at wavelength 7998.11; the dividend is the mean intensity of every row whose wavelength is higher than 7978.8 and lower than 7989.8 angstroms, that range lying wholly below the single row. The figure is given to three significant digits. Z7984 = 1.03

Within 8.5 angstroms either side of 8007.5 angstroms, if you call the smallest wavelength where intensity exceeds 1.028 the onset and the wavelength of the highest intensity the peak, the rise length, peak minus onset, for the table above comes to 1.8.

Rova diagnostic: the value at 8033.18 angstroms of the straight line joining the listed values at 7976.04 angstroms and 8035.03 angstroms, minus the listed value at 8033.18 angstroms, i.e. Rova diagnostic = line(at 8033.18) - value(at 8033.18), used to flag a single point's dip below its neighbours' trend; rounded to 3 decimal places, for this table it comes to -0.031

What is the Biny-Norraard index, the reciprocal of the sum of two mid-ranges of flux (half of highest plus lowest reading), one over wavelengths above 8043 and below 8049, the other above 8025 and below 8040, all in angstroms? 0.521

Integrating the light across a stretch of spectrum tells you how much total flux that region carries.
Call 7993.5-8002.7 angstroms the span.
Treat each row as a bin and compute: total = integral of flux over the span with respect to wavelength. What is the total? 9.55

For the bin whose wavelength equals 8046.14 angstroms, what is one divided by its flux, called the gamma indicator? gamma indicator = 1.04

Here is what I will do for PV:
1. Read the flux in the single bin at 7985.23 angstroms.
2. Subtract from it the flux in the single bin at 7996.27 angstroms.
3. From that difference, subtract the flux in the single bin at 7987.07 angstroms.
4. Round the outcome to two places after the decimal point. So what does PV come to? -1.04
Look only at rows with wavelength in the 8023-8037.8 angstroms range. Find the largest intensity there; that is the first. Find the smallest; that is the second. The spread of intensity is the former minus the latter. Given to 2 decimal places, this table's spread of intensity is 0.16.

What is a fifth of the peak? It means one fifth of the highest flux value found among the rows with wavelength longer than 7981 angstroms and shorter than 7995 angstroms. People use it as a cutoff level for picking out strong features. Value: 0.2110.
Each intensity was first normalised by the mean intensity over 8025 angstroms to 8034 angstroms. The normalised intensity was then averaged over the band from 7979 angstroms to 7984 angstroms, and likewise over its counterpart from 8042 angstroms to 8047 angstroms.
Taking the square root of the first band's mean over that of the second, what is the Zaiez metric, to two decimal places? 1.02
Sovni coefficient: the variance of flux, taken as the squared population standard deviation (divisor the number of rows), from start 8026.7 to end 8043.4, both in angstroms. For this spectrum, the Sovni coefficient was 0.0021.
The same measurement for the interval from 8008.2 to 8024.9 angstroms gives 0.0012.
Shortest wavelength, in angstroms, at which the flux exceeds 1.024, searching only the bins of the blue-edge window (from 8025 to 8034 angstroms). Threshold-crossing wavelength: 8025.78 angstroms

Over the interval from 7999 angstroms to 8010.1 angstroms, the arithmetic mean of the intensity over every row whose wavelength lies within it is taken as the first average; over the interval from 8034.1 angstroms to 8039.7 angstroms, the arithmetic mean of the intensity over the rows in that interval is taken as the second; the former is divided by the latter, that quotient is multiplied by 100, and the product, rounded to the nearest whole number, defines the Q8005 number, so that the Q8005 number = 102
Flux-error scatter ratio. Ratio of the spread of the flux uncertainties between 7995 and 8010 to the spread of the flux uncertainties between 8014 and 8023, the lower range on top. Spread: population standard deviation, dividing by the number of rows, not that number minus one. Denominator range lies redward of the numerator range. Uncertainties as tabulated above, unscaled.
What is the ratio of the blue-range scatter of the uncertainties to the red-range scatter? 3.8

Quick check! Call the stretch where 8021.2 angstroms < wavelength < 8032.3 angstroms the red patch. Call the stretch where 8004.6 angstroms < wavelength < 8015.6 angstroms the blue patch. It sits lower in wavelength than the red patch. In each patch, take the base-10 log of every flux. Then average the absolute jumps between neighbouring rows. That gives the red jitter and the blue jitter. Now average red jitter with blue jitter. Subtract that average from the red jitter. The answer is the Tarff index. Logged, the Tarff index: 0.018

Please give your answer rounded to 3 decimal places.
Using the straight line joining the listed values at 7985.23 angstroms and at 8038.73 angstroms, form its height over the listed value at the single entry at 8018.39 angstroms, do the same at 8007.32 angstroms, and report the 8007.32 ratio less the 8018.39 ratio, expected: 0.068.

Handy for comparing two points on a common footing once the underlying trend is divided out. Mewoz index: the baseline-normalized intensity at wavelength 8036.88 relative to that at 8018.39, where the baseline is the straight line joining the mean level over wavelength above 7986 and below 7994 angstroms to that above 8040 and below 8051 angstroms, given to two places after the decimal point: 0.93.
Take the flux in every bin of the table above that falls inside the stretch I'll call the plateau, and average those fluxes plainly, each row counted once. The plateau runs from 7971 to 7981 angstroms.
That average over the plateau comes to 1.03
